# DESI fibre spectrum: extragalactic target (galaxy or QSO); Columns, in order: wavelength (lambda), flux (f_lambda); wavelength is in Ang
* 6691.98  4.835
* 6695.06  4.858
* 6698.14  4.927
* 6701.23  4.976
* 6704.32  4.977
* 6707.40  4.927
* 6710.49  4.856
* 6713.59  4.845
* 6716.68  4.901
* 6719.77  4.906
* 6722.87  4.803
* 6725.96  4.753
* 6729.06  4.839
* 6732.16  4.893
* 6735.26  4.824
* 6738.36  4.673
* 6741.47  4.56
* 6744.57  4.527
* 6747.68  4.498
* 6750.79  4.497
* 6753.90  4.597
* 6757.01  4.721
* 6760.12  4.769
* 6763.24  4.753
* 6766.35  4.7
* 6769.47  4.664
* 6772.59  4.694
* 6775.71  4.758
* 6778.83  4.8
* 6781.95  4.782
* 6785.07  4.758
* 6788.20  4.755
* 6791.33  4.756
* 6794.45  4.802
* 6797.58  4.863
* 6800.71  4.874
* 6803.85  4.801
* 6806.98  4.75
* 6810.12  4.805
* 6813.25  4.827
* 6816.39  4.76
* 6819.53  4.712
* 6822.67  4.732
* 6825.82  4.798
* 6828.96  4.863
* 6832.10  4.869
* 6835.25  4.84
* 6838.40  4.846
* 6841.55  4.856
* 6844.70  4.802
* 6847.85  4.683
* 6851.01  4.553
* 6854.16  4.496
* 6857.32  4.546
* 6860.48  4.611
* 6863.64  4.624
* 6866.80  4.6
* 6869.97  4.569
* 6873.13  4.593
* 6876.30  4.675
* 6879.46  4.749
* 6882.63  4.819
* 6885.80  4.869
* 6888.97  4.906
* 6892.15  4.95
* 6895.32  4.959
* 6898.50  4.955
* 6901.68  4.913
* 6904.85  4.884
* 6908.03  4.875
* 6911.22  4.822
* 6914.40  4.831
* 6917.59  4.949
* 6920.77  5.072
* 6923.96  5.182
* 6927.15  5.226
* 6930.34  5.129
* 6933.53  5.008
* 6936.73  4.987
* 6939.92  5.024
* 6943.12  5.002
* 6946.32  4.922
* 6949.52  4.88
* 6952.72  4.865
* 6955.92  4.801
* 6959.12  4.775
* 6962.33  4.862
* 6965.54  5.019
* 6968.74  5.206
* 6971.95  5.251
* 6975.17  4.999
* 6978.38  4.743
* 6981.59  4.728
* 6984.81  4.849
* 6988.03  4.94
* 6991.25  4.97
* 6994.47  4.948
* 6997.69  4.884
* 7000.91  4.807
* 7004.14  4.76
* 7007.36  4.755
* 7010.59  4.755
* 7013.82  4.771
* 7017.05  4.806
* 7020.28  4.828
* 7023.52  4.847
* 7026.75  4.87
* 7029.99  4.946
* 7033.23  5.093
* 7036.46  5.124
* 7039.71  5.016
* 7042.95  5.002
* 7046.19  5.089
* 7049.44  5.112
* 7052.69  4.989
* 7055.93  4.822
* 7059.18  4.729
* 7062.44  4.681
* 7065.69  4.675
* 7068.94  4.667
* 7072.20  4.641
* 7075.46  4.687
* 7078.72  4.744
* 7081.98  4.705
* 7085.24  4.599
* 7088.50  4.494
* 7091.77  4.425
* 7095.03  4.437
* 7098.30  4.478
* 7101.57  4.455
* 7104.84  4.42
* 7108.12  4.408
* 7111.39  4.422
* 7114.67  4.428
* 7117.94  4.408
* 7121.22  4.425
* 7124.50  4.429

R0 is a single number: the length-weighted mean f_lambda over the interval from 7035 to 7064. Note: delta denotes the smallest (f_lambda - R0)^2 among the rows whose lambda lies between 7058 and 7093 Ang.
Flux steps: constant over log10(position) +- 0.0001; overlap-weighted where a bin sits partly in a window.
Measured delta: 0.042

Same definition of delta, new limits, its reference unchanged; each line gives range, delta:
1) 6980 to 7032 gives 0.000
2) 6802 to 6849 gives 0.006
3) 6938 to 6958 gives 0.001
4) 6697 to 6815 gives 0.001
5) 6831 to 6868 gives 0.006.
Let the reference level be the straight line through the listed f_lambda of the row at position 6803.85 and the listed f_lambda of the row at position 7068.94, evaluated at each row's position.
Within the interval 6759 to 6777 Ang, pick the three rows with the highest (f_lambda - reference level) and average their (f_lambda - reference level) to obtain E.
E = -0.06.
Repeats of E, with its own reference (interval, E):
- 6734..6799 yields 0.01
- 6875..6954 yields 0.44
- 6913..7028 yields 0.50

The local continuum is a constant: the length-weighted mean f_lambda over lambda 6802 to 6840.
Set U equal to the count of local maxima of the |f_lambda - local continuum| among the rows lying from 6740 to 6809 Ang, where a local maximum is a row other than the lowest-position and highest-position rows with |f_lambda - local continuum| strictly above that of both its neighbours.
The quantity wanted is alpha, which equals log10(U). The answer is 0.60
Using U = 4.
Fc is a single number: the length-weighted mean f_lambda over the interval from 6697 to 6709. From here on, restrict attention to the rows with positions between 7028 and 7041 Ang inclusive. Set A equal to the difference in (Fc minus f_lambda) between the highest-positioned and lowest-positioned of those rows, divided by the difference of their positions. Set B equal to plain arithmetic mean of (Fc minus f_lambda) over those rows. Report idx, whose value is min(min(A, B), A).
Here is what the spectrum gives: -0.093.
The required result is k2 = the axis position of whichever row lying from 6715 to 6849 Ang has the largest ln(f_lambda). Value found 6719.77 Ang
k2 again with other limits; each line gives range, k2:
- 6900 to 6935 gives 6927.15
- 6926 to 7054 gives 6971.95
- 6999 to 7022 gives 7020.28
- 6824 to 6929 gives 6927.15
